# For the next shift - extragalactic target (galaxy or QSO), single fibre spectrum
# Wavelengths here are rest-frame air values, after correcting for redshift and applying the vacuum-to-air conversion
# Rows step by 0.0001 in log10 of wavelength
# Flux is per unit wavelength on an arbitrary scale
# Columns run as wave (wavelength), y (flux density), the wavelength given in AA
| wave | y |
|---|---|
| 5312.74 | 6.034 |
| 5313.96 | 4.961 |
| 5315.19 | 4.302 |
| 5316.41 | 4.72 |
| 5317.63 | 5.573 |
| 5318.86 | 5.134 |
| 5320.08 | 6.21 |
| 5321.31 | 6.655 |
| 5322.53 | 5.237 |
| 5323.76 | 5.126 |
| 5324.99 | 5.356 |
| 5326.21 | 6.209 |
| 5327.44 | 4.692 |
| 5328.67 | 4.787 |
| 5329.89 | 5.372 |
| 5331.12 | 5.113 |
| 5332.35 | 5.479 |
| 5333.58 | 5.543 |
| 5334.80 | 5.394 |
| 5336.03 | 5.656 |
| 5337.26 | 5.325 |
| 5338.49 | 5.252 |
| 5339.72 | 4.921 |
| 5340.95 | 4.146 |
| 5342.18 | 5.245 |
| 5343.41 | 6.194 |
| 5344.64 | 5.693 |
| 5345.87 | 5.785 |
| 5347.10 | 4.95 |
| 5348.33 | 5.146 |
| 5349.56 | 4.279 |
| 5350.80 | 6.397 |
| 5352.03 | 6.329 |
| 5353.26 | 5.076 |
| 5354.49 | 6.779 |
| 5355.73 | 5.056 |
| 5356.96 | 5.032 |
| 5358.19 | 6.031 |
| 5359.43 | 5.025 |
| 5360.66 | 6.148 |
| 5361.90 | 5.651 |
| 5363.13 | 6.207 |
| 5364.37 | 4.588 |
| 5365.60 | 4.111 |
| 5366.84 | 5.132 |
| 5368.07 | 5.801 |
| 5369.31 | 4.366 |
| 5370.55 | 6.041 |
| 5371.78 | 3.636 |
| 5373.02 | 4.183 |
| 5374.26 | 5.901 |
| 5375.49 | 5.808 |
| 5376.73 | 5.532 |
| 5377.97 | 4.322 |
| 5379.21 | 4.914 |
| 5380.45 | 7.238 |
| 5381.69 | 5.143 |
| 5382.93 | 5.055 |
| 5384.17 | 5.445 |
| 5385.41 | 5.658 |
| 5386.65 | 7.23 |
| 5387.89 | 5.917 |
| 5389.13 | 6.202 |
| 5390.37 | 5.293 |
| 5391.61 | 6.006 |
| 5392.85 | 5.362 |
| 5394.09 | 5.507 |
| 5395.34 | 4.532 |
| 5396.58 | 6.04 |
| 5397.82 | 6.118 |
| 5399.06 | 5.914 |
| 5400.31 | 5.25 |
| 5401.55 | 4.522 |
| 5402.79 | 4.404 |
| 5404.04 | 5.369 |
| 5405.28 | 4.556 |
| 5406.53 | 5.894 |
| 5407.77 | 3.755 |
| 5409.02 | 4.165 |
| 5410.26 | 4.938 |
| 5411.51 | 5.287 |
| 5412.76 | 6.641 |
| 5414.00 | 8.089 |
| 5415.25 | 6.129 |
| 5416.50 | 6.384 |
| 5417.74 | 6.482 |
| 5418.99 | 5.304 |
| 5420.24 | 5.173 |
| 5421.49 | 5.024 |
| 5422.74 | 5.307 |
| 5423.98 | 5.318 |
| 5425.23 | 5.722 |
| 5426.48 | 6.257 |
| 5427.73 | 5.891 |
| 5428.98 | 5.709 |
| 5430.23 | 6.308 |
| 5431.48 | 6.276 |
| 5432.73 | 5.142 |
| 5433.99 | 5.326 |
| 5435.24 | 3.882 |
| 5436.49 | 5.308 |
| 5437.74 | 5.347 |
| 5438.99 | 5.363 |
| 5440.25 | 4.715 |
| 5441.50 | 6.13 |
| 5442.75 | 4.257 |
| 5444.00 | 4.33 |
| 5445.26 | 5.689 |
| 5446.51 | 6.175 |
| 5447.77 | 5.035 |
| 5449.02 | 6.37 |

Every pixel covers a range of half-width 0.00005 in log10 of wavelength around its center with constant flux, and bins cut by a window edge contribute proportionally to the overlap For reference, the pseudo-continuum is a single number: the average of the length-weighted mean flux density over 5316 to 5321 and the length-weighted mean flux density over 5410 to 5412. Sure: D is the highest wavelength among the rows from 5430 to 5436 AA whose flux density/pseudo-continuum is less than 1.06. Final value 5435.24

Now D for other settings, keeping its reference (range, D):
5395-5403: 5402.79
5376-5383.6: 5382.93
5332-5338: 5337.26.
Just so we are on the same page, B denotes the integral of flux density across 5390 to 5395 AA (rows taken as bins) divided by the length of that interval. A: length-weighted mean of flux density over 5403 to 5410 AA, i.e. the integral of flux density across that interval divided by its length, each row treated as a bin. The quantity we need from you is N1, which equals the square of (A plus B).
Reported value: 105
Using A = 4.74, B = 5.5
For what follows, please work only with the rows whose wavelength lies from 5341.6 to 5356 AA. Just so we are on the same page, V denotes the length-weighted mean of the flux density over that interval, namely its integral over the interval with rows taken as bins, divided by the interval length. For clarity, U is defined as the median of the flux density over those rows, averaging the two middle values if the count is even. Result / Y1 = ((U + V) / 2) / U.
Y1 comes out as 1.01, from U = 5.47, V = 5.59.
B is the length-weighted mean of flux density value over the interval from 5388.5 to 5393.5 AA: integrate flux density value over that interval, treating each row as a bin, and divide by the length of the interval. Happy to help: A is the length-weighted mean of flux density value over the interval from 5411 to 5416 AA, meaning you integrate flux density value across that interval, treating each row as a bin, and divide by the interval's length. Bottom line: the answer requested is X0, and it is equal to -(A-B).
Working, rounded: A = 6.6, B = 5.72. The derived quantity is -0.8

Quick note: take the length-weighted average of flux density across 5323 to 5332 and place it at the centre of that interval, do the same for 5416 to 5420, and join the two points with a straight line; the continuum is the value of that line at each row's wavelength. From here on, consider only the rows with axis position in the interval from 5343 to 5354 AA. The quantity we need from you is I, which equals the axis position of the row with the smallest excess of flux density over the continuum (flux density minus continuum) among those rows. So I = 5349.56 AA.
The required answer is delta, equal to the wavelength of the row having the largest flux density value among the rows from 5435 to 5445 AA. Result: 5441.50 AA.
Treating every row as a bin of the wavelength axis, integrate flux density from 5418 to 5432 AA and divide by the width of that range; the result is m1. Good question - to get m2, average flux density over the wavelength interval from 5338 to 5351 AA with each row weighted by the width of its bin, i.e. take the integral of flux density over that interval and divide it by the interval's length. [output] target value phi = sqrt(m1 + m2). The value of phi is 3.30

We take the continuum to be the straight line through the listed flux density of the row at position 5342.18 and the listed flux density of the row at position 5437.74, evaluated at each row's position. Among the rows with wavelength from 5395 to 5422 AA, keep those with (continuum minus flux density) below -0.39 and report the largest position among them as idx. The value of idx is 5417.74 AA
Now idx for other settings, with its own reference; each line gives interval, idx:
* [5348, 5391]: 5389.13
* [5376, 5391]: 5389.13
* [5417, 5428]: 5427.73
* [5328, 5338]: 5336.03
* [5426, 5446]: 5441.50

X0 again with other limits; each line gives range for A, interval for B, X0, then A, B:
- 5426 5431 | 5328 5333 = -0.9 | 6.0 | 5.18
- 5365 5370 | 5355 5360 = 0.4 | 4.9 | 5.31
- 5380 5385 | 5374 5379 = -0.3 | 5.7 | 5.32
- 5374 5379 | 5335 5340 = 0.0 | 5.3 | 5.32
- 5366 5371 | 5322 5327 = 0.2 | 5.3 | 5.45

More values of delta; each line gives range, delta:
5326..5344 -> 5326.21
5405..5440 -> 5414.00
